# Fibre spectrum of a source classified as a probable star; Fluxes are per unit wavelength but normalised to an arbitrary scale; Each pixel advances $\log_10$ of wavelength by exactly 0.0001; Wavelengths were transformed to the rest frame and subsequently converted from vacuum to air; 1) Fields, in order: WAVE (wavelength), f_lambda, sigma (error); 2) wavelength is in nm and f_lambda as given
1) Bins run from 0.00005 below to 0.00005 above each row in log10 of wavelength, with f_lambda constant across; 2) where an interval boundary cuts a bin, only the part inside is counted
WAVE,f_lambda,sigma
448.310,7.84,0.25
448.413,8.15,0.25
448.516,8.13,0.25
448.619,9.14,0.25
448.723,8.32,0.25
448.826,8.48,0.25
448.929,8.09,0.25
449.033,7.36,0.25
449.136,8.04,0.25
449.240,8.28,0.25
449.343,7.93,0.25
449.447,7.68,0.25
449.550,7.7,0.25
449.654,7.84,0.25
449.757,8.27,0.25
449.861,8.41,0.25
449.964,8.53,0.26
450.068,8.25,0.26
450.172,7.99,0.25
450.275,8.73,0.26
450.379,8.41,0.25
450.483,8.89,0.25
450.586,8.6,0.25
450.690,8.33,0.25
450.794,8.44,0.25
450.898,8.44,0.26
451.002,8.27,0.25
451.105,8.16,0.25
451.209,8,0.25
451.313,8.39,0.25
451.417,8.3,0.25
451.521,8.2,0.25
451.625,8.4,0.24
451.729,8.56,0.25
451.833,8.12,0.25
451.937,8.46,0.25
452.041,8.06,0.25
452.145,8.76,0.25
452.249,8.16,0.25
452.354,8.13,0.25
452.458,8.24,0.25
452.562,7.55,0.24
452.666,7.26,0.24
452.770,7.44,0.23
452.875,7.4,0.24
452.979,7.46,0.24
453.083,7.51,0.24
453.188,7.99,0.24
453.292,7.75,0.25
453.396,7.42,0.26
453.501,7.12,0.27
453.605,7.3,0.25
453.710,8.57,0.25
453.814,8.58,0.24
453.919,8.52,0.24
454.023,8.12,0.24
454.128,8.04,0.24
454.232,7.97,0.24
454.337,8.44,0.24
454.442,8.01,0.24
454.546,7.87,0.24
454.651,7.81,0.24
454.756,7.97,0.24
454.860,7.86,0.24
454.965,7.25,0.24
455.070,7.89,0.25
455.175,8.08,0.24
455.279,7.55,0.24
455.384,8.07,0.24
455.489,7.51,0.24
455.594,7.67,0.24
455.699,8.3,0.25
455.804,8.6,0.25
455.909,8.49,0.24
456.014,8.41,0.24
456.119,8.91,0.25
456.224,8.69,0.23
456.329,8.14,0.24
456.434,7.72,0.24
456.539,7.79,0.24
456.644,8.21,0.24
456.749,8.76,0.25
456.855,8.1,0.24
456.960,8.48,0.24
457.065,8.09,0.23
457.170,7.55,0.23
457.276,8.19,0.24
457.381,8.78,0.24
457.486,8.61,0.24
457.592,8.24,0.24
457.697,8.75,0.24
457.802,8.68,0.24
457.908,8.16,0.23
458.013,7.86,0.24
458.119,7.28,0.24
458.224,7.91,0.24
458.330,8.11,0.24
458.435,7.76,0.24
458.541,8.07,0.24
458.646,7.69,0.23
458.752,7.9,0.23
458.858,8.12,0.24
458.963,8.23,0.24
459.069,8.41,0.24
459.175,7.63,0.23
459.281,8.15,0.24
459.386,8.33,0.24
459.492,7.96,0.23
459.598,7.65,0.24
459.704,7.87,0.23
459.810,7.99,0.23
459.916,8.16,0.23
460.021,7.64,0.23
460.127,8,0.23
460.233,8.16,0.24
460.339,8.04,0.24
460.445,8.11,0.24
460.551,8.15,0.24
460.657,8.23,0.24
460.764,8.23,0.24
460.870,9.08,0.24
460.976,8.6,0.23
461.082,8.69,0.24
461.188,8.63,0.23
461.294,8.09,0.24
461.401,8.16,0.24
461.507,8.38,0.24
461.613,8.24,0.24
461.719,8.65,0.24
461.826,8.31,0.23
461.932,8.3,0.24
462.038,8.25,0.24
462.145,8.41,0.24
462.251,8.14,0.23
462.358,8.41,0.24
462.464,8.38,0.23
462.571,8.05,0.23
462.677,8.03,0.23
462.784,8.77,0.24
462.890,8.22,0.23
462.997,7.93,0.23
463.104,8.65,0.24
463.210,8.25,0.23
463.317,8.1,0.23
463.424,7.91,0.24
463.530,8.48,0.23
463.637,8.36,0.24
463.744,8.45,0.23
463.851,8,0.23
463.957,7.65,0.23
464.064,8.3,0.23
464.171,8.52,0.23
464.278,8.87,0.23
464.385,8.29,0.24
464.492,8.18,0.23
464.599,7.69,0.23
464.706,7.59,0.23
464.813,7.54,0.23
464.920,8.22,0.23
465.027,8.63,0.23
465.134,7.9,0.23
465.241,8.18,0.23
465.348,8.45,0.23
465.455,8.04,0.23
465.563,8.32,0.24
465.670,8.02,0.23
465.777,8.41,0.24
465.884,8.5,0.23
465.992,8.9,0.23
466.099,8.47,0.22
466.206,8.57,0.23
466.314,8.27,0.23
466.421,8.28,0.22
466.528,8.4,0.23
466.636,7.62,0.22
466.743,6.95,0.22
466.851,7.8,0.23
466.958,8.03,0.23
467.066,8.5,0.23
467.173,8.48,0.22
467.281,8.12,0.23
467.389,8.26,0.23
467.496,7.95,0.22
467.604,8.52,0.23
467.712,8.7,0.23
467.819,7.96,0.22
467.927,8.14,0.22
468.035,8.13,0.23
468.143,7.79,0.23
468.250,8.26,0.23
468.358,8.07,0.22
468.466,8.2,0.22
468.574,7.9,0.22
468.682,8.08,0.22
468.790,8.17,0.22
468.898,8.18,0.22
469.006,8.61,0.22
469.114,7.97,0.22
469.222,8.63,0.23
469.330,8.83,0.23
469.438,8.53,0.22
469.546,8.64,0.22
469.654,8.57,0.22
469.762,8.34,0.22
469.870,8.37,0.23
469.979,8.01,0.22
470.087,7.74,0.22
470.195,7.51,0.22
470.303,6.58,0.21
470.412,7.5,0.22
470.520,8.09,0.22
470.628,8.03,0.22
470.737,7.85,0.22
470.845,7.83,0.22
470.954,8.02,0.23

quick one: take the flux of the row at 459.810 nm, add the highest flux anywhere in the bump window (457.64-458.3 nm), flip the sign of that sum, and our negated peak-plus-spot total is -16.7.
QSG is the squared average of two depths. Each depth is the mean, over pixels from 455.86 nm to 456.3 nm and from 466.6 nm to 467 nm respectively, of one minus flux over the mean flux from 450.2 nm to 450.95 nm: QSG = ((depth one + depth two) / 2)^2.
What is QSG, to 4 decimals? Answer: 0.0026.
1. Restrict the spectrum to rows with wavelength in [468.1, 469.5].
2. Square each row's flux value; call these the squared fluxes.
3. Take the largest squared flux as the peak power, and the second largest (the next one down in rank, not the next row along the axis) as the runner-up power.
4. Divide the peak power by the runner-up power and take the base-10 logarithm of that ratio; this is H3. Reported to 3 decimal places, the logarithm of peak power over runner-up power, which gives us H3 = 0.020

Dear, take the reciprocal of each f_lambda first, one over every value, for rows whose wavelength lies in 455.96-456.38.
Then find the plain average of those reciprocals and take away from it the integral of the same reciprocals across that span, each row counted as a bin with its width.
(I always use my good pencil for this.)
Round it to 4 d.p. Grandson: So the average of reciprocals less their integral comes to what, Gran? 0.0680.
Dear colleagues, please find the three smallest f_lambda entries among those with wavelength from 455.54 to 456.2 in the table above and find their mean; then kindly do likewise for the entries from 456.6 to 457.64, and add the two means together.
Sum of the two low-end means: 16.0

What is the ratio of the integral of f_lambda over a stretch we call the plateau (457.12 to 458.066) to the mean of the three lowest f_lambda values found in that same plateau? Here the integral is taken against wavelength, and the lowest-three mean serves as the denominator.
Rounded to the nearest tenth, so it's 1.0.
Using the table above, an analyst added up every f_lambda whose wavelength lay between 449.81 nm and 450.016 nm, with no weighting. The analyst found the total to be 17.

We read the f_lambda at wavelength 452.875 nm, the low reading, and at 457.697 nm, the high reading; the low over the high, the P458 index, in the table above 0.85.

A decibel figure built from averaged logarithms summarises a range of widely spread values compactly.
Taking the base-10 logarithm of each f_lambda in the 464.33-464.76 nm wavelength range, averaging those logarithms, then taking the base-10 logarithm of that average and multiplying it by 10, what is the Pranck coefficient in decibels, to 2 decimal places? -0.46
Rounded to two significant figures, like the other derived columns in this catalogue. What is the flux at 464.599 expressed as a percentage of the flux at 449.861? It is 91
